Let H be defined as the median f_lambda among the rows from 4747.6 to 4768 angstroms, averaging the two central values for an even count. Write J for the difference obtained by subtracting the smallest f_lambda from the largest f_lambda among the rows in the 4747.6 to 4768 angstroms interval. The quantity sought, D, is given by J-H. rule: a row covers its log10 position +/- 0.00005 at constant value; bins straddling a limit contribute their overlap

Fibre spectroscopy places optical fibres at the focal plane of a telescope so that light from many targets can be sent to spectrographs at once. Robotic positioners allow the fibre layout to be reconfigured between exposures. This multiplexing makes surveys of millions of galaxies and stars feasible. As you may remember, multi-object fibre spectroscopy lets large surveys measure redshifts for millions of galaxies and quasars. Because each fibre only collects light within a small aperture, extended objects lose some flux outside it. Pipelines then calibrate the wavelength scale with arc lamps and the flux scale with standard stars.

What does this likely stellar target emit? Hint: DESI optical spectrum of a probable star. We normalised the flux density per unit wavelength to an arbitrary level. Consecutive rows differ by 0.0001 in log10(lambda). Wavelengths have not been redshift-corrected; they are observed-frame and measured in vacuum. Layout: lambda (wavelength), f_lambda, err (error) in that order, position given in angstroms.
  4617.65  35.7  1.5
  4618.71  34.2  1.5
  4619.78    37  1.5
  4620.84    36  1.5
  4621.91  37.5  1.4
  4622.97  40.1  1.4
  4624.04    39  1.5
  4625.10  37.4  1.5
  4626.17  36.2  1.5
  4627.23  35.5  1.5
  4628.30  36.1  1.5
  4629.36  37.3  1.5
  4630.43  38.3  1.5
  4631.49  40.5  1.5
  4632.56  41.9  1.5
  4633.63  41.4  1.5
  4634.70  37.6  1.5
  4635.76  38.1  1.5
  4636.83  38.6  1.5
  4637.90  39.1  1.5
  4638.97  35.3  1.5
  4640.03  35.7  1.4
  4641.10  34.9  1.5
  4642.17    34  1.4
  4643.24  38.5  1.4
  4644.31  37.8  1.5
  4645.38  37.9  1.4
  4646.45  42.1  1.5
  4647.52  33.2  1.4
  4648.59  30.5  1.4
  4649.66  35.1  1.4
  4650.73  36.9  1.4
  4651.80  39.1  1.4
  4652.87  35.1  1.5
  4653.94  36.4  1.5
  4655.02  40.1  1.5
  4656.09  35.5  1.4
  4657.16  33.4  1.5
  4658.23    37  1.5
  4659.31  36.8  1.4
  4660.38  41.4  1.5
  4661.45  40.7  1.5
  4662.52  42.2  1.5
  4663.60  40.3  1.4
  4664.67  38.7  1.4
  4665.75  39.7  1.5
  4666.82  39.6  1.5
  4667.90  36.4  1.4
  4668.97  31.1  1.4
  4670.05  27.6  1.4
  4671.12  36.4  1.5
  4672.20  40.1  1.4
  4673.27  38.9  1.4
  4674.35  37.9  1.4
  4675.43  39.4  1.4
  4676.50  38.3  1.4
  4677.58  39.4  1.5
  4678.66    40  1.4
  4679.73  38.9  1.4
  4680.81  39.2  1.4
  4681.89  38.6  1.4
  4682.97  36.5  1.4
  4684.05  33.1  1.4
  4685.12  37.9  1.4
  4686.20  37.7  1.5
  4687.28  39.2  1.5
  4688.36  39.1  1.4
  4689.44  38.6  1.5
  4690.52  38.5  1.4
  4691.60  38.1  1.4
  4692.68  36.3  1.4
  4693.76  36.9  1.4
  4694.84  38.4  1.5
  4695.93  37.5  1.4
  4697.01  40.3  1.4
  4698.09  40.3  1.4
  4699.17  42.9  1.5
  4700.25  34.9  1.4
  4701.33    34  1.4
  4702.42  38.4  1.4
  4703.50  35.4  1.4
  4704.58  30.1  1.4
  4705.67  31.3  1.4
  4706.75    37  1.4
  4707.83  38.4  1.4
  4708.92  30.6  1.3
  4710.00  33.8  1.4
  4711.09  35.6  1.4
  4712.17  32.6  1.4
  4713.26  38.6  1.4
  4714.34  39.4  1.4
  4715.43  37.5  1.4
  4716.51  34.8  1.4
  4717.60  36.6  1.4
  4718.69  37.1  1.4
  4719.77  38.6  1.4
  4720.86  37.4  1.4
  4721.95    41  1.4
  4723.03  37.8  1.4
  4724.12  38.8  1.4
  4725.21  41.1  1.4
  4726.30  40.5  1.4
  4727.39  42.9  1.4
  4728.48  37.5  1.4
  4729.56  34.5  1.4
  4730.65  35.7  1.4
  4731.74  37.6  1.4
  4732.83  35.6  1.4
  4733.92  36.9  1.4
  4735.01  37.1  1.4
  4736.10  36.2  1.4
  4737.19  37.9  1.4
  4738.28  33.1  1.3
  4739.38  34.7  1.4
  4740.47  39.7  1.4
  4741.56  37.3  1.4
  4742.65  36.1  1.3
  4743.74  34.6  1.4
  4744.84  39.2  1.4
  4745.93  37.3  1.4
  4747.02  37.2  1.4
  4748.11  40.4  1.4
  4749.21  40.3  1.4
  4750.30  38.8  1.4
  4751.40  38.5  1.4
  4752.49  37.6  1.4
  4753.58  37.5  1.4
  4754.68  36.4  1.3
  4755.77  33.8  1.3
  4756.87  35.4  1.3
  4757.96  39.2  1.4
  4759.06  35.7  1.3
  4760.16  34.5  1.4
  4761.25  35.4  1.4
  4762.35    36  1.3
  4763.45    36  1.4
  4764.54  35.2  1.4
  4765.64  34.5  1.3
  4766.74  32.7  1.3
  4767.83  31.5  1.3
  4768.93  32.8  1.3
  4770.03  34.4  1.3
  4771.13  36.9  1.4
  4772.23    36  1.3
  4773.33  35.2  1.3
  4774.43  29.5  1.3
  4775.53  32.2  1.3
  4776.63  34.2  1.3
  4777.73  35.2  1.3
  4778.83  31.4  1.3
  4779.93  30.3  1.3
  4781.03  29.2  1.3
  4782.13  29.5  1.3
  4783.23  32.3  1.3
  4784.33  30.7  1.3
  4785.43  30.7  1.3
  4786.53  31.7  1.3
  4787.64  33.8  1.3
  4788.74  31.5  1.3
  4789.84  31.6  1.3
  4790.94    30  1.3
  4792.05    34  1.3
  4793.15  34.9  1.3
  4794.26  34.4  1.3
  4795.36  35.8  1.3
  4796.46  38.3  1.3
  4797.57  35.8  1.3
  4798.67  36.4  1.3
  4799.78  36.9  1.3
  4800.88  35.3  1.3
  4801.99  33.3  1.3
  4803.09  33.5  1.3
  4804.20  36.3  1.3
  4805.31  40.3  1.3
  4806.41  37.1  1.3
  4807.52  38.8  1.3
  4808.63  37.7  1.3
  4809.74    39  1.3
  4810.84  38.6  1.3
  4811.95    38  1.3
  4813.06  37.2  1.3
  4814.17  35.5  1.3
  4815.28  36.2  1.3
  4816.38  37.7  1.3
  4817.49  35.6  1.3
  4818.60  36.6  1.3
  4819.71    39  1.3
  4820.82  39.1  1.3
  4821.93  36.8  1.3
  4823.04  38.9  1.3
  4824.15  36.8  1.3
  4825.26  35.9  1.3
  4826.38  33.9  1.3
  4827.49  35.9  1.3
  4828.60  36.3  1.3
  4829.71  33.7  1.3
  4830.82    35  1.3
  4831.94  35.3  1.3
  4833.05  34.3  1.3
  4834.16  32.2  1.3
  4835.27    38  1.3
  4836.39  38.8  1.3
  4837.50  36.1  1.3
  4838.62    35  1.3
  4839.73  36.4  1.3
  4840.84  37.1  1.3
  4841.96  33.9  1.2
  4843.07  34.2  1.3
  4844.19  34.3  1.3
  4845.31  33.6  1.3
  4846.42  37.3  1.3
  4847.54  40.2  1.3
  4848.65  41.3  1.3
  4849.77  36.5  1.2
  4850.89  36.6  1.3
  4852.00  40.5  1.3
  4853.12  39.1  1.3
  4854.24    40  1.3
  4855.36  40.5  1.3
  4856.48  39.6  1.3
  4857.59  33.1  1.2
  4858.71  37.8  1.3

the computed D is -27.1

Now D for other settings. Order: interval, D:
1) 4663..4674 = -26.1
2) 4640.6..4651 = -24.4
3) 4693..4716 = -24.2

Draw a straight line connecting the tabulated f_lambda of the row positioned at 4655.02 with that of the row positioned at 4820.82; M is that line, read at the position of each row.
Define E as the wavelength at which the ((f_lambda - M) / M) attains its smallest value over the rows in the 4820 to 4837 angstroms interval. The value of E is 4834.16 angstroms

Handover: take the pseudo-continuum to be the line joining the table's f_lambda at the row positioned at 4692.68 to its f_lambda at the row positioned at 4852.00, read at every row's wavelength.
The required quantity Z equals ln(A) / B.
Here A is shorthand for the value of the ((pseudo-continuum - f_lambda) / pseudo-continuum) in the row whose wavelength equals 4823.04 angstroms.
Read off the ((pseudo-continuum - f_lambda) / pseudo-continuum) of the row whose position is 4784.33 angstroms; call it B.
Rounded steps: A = 0.02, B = 0.21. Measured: -19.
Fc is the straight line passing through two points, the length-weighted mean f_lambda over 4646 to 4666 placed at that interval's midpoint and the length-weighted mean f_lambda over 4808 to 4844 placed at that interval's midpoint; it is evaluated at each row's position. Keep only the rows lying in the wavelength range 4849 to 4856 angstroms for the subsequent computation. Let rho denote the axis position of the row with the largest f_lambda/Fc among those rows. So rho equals 4855.36 angstroms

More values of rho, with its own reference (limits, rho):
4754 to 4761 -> 4757.96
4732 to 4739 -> 4737.19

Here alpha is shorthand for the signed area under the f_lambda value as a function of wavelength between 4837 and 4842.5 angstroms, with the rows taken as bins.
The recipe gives 196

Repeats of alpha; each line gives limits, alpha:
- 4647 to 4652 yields 174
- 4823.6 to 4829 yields 193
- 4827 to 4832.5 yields 194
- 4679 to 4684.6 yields 210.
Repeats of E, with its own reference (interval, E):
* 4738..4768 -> 4767.83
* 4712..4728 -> 4712.17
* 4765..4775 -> 4774.43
